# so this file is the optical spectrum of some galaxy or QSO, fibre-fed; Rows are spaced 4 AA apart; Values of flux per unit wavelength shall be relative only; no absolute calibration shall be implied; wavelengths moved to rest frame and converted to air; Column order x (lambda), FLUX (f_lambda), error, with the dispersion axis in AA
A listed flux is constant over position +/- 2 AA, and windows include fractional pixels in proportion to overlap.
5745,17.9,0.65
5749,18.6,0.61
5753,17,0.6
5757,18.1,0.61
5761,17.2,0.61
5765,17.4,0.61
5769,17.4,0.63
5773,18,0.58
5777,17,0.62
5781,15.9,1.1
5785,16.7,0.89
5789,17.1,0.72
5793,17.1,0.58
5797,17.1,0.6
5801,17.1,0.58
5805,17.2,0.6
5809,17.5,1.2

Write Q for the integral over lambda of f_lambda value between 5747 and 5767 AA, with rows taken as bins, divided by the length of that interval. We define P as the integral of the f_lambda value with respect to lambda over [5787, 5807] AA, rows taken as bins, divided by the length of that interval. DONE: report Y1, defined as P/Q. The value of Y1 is 0.97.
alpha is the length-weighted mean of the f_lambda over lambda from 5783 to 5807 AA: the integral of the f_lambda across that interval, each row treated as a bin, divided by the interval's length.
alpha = 17.05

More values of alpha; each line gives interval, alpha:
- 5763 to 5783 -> 17.14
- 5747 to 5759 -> 17.90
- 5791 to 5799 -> 17.10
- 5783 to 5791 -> 16.90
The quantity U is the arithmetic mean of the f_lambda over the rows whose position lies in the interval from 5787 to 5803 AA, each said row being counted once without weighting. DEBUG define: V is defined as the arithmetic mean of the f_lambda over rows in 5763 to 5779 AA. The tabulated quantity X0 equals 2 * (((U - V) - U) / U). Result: -2.04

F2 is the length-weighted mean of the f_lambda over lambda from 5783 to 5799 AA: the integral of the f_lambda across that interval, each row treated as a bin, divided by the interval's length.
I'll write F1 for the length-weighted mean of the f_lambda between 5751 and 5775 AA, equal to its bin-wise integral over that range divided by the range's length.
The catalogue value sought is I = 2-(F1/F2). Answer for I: 0.97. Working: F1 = 17.5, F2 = 17.0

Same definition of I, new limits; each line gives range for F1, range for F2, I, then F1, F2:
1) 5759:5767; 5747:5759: 1.03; 17.3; 17.9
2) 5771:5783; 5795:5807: 1.01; 17.0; 17.1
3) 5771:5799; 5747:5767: 1.04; 17.0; 17.7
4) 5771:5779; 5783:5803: 0.97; 17.5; 17.0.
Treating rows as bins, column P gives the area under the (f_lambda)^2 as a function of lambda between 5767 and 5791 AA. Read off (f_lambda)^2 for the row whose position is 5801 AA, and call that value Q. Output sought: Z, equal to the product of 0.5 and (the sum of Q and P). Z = 3626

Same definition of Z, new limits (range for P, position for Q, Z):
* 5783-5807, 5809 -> 3642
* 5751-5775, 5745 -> 3844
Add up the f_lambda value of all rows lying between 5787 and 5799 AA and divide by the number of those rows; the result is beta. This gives 17.1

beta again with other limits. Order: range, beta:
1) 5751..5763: 17.4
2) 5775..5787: 16.5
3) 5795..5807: 17.1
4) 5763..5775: 17.6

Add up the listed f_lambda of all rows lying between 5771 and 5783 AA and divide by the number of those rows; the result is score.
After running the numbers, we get 17.0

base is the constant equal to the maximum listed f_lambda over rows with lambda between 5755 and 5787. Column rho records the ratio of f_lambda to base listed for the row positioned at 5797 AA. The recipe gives 0.94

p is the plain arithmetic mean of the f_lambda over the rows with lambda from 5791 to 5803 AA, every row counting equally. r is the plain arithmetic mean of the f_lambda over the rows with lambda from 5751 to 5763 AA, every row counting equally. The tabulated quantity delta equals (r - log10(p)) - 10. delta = 6.20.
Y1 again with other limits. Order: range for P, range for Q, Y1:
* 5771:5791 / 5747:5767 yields 0.96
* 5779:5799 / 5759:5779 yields 0.96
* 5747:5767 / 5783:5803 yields 1.04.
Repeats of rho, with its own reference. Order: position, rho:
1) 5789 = 0.94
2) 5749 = 1.03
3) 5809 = 0.97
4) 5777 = 0.94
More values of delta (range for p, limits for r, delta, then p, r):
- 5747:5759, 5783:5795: 5.71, 17.9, 17.0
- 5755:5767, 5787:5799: 5.86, 17.6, 17.1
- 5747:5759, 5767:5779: 6.21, 17.9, 17.5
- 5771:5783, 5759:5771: 6.10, 17.0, 17.3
